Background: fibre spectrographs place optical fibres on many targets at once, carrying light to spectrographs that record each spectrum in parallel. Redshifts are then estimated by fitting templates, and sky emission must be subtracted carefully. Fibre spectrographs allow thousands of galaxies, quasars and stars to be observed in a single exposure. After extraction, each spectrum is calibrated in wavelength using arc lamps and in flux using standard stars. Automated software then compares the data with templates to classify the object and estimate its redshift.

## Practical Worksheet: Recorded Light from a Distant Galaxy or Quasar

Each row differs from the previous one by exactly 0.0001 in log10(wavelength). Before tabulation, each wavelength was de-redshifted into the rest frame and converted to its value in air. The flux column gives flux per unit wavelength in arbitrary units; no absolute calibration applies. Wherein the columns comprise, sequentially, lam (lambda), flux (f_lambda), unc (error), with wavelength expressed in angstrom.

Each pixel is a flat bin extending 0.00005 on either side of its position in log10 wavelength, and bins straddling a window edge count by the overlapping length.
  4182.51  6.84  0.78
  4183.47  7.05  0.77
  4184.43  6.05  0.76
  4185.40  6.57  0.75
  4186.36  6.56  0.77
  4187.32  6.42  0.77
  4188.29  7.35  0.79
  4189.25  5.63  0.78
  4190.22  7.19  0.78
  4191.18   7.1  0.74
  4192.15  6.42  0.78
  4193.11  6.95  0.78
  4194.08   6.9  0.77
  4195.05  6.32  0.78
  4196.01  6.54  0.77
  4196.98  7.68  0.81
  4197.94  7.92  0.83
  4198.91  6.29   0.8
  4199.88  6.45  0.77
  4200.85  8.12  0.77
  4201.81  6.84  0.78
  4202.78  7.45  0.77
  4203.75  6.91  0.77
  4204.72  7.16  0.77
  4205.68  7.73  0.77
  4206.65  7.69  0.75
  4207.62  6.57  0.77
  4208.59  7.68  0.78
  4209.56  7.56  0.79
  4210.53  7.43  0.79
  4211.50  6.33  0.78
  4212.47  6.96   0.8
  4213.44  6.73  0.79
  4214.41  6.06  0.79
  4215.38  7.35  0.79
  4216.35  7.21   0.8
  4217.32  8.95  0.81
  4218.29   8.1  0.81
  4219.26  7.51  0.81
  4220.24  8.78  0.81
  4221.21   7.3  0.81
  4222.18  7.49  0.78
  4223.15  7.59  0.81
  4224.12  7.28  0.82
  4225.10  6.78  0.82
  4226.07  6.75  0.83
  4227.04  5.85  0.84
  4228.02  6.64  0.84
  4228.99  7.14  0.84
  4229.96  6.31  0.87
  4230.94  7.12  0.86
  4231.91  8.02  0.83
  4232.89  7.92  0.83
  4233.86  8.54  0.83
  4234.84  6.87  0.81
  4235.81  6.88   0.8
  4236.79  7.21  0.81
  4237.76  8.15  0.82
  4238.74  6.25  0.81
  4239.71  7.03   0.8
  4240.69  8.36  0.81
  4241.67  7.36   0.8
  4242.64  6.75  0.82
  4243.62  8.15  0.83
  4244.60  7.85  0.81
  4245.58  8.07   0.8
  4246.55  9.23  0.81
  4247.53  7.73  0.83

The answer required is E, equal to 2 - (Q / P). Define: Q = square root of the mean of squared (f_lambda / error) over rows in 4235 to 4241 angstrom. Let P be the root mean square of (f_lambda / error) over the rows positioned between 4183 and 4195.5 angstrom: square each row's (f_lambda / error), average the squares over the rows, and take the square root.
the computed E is 0.95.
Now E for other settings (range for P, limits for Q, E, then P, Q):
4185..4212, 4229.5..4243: 1.00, 9.0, 8.99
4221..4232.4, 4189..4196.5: 0.99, 8.5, 8.62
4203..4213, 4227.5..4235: 1.05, 9.3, 8.79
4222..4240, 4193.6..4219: 0.95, 8.7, 9.20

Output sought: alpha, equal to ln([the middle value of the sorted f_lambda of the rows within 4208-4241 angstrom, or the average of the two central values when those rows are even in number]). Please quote 1.98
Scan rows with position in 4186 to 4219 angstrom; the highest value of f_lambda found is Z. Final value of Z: 8.95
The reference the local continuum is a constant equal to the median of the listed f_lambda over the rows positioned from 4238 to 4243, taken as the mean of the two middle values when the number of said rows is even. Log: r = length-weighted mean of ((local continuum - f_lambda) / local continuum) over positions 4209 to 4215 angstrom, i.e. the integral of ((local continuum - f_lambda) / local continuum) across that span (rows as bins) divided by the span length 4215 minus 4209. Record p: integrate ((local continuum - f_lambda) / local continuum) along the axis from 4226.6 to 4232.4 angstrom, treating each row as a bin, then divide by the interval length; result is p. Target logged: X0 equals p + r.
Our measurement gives 0.05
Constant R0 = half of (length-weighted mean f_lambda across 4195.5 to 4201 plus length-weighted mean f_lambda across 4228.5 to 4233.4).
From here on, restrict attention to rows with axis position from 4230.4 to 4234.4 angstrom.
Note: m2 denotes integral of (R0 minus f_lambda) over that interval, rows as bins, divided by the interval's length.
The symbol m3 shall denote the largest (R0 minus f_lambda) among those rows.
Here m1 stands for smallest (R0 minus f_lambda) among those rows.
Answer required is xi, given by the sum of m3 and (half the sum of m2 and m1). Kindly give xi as -0.9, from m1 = -1.3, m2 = -0.7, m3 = 0.1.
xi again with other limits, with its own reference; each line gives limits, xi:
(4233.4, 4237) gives -0.4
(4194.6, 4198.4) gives 0.6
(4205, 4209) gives 0.3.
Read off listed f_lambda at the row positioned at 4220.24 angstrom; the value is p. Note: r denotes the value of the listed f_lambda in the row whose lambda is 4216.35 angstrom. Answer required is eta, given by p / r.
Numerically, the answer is 1.22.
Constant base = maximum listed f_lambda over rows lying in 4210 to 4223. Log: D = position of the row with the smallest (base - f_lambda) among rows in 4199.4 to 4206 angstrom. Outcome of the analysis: 4200.85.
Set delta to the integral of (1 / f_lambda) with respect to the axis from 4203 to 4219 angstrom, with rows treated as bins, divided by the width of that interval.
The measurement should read 0.139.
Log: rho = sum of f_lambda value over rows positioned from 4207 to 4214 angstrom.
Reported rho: 49.3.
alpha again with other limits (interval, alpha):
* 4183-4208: 1.93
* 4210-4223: 1.99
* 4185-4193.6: 1.88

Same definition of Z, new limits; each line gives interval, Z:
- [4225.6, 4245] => 8.54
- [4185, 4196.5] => 7.35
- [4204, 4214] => 7.73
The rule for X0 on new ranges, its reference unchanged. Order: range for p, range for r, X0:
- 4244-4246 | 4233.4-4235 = -0.25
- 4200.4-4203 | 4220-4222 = -0.18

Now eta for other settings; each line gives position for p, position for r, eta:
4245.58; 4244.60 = 1.03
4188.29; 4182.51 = 1.07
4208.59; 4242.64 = 1.14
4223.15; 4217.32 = 0.85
